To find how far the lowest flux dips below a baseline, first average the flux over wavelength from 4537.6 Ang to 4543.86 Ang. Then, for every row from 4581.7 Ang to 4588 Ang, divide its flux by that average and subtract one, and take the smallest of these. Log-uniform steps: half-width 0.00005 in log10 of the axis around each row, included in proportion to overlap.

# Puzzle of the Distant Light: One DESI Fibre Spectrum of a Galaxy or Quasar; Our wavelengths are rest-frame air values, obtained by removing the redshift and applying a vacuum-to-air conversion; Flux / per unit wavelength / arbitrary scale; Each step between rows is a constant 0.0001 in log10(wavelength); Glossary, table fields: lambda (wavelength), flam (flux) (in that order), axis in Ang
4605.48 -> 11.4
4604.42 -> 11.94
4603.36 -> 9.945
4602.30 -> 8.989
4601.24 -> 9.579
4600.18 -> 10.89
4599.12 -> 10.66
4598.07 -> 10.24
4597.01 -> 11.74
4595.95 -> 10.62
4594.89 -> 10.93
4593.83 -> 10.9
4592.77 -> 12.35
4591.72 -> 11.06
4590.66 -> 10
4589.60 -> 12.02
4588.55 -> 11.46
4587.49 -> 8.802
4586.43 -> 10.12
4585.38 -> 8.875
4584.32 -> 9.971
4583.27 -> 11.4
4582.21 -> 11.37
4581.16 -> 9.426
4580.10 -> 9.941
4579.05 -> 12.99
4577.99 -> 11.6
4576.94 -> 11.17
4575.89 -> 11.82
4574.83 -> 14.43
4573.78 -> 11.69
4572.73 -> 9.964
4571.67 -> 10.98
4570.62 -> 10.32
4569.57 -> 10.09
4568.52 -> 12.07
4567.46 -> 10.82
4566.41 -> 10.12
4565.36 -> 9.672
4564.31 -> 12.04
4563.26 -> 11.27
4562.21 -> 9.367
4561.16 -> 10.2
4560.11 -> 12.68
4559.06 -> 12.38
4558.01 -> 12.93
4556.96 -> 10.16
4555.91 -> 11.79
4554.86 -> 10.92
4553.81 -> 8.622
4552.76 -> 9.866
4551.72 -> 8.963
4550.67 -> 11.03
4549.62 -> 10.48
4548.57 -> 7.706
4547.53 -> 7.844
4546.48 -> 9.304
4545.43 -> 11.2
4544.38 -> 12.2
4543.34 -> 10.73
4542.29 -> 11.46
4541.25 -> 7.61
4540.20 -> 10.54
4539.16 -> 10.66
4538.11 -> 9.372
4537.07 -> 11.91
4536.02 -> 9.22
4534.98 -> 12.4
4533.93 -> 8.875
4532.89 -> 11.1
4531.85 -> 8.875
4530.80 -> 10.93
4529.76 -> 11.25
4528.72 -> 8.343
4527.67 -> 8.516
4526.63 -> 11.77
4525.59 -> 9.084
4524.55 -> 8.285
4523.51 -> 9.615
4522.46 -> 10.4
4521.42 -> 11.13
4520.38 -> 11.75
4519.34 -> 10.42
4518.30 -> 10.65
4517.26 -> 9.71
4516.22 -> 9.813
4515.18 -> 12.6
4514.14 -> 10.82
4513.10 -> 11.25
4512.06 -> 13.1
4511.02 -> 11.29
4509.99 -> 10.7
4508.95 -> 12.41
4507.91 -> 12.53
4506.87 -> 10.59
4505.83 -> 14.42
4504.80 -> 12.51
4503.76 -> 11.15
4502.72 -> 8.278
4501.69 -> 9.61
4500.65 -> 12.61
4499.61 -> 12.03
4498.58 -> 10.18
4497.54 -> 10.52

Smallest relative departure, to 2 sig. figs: -0.13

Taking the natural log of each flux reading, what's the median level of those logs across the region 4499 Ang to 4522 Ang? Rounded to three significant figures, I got 2.42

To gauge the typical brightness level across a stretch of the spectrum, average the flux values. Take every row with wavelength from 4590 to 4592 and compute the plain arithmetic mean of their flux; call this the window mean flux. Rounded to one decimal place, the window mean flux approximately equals 10.5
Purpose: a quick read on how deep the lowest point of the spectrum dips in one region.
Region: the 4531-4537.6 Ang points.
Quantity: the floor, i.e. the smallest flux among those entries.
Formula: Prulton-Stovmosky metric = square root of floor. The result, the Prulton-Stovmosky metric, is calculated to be 2.98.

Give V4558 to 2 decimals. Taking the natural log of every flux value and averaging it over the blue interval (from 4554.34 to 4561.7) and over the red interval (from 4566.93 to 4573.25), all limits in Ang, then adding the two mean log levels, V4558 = 4.81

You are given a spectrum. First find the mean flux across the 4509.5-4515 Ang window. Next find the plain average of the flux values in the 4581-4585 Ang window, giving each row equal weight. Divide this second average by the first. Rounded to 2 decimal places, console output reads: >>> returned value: 0.92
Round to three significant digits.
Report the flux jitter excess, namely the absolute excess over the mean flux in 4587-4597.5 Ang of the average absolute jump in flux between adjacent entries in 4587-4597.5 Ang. 9.82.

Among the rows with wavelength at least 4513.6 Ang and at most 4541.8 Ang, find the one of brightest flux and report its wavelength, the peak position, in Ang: 4515.18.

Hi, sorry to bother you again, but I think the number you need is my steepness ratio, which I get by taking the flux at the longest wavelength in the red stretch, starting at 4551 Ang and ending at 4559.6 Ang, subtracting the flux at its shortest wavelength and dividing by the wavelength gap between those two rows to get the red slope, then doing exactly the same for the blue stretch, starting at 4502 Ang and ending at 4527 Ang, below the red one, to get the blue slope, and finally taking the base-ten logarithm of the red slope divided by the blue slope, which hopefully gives 0.5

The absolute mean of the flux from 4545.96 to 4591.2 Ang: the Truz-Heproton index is 10.67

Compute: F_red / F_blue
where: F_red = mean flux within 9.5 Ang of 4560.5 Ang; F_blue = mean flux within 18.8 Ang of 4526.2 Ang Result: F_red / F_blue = 1.02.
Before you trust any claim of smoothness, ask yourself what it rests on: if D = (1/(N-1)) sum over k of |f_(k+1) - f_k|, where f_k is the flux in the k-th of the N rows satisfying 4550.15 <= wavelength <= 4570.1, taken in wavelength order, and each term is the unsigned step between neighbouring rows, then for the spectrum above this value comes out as 1.4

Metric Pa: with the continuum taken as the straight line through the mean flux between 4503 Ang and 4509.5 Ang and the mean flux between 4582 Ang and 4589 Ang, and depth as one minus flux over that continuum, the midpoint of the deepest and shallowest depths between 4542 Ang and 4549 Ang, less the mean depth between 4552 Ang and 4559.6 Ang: 0.11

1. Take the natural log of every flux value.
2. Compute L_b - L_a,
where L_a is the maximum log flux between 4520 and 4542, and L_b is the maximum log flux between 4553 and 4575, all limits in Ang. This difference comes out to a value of 0.15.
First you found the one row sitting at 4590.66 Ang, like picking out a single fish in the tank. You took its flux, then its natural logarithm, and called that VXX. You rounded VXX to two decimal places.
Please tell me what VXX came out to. 2.30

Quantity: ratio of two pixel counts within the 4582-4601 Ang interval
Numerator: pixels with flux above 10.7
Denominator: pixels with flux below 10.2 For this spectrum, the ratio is 2.0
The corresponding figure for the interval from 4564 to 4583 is 1.8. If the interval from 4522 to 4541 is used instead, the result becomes 0.7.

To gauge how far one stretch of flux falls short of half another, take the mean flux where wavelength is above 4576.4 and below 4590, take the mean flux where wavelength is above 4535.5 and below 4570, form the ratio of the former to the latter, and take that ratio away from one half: -0.52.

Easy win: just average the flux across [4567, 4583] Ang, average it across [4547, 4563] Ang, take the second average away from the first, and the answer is 0.9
